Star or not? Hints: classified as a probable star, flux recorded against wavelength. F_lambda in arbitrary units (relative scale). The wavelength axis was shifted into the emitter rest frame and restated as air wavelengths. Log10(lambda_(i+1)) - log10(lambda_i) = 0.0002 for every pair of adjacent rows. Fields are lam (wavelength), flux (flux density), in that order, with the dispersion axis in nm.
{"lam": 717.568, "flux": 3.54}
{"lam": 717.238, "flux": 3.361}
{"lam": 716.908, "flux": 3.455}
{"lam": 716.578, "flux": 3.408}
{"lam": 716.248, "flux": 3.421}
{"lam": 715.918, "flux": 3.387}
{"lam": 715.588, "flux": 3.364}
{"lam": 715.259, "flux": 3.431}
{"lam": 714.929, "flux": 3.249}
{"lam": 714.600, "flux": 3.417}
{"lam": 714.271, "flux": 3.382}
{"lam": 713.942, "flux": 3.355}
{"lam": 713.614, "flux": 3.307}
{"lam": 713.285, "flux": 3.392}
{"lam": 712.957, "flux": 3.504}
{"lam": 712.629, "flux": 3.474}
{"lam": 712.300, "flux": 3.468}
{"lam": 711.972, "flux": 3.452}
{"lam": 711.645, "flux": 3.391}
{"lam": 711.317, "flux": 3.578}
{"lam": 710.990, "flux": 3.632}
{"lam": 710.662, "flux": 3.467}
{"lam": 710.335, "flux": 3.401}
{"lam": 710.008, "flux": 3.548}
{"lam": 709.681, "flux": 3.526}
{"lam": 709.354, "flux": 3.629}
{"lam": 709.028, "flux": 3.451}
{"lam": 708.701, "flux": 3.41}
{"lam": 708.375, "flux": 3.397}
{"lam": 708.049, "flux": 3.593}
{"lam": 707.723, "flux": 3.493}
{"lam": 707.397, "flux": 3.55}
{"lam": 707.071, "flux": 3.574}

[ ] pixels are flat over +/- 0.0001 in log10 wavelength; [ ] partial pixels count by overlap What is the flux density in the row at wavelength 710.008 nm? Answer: 3.548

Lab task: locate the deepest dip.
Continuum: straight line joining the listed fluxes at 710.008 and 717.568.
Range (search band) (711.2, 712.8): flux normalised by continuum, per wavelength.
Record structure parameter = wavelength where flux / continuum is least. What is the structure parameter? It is 711.645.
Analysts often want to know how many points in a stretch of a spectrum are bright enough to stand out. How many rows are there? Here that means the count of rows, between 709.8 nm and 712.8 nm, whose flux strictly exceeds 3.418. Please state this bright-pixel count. 7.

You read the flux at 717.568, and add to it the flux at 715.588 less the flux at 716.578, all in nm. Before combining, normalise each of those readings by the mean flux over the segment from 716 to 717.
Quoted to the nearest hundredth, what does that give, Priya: 1.02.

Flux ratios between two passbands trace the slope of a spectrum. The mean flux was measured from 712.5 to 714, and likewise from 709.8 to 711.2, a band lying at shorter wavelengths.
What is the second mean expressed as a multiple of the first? 1.03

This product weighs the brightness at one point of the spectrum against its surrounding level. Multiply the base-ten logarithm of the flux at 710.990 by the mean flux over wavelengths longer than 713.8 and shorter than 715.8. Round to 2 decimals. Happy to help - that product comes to 1.89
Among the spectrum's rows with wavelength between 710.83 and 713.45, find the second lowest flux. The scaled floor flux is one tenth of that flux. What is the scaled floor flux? 0.339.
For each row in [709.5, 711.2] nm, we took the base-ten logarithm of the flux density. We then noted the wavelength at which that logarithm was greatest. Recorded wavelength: 710.990 nm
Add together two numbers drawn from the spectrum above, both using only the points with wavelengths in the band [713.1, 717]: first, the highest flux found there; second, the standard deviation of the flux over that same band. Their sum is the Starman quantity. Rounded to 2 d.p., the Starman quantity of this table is 3.51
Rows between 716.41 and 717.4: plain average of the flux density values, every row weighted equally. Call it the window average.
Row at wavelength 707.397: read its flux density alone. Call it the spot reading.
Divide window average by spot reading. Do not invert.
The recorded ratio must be 0.96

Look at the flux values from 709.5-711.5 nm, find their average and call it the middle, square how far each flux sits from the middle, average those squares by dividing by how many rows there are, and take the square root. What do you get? 0.075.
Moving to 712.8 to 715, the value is 0.075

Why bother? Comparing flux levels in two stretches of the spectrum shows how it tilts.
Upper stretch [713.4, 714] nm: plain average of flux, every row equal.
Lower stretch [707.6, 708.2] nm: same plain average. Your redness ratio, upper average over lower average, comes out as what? 0.940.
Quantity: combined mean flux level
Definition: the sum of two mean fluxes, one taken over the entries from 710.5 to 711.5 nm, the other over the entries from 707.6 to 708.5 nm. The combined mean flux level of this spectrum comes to 7.05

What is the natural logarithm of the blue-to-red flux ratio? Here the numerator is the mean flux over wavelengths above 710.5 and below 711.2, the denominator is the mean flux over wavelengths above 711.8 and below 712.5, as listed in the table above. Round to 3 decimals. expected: 0.026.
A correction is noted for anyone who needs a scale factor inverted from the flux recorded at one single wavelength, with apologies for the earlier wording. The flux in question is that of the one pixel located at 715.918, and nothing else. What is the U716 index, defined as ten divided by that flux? 2.95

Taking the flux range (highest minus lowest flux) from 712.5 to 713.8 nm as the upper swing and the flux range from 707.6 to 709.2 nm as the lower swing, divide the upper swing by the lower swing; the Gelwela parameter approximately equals 1.0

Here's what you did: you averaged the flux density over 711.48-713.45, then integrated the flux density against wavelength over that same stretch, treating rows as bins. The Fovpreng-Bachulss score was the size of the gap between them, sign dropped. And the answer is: 3.34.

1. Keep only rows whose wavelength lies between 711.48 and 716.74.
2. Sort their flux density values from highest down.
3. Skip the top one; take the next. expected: 3.474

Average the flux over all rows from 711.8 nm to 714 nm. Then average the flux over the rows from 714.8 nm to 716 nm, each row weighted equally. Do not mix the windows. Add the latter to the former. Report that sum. 6.78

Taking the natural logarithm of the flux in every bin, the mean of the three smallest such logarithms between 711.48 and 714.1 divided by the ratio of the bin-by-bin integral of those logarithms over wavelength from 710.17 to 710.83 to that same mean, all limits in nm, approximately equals 1.8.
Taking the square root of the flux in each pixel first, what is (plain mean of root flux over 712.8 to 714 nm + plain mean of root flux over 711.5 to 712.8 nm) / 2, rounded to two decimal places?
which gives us 1.85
